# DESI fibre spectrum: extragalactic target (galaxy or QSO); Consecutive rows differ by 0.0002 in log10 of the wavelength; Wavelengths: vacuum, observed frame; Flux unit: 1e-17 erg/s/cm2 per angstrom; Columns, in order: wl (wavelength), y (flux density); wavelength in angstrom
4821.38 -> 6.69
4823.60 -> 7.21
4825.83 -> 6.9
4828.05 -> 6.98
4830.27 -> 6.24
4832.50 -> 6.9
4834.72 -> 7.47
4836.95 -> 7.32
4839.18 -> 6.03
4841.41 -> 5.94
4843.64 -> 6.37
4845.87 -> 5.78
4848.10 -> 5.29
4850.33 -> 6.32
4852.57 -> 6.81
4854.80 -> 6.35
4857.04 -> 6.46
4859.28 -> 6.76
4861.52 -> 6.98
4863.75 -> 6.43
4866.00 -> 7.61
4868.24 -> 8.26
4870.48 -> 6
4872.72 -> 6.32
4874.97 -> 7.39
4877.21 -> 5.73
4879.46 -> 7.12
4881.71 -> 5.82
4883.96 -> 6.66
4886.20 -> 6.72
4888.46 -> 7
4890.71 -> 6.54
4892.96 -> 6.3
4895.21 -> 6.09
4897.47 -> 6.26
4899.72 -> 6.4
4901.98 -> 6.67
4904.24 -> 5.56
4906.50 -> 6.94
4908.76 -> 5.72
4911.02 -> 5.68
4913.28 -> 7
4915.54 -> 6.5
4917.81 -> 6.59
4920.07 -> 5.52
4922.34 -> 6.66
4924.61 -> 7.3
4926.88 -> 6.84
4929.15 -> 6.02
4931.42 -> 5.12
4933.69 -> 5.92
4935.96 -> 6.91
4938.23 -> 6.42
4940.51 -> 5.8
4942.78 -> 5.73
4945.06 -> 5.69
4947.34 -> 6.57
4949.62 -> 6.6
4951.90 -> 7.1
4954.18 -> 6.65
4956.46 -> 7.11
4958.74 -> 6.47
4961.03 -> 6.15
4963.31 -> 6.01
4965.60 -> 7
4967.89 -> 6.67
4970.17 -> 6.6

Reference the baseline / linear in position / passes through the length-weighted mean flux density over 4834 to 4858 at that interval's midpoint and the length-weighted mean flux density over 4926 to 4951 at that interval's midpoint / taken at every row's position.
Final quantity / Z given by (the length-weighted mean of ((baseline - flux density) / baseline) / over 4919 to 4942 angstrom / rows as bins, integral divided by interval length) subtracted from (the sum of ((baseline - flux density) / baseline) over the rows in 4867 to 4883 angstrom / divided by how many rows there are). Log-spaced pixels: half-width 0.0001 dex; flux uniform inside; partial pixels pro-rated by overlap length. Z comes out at -0.05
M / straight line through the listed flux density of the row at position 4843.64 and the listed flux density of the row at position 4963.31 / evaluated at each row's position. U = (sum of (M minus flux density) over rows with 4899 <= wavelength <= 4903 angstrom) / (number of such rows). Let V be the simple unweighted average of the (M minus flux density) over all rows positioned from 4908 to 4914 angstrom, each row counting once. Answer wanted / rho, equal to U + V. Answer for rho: -0.30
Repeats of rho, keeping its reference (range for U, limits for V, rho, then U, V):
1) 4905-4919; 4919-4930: -0.58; -0.2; -0.3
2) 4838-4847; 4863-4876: -0.37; 0.3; -0.7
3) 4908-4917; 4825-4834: -0.40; -0.1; -0.3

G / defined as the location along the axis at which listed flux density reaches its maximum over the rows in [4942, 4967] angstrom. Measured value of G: 4956.46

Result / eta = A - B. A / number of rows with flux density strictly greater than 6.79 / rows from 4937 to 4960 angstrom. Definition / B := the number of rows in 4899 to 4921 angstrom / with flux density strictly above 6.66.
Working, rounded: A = 2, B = 3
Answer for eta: -1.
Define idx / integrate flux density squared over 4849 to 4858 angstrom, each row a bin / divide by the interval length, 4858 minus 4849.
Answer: 41.8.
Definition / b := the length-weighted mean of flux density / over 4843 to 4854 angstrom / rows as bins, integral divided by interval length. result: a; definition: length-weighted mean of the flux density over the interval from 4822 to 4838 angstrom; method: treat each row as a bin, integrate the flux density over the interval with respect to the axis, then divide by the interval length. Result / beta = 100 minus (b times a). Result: 57.3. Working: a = 7.0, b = 6.11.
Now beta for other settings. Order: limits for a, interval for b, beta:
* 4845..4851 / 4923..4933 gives 63.6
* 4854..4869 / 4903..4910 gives 57.7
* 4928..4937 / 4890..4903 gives 61.9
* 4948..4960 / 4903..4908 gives 57.9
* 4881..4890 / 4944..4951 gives 58.4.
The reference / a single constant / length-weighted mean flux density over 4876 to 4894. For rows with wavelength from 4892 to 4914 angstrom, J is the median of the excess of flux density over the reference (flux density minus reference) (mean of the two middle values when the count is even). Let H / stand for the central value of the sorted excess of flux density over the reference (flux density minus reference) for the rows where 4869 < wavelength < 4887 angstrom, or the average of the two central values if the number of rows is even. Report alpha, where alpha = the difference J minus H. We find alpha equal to -0.21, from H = 0.00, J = -0.21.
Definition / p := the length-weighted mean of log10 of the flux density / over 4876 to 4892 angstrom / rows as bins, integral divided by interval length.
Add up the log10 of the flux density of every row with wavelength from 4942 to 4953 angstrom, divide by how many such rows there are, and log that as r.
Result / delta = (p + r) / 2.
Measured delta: 0.807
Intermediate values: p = 0.813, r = 0.800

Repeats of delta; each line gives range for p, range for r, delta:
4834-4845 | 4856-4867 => 0.825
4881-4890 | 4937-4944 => 0.797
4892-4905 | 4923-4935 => 0.793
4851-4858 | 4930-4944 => 0.795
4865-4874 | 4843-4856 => 0.816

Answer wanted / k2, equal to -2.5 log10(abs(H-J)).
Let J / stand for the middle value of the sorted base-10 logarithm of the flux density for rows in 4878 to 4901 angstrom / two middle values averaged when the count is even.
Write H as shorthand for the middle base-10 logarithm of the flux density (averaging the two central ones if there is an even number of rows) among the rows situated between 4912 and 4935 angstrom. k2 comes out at 5.7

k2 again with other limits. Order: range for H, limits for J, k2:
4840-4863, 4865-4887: 4.1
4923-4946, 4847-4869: 3.4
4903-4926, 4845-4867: 5.4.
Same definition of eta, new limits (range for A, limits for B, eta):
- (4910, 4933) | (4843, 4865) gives 0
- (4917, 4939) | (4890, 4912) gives 1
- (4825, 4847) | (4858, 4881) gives -1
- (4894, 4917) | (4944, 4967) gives -1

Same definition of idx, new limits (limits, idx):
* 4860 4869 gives 53.1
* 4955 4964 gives 42.0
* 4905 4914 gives 39.8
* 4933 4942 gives 39.4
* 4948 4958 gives 46.8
